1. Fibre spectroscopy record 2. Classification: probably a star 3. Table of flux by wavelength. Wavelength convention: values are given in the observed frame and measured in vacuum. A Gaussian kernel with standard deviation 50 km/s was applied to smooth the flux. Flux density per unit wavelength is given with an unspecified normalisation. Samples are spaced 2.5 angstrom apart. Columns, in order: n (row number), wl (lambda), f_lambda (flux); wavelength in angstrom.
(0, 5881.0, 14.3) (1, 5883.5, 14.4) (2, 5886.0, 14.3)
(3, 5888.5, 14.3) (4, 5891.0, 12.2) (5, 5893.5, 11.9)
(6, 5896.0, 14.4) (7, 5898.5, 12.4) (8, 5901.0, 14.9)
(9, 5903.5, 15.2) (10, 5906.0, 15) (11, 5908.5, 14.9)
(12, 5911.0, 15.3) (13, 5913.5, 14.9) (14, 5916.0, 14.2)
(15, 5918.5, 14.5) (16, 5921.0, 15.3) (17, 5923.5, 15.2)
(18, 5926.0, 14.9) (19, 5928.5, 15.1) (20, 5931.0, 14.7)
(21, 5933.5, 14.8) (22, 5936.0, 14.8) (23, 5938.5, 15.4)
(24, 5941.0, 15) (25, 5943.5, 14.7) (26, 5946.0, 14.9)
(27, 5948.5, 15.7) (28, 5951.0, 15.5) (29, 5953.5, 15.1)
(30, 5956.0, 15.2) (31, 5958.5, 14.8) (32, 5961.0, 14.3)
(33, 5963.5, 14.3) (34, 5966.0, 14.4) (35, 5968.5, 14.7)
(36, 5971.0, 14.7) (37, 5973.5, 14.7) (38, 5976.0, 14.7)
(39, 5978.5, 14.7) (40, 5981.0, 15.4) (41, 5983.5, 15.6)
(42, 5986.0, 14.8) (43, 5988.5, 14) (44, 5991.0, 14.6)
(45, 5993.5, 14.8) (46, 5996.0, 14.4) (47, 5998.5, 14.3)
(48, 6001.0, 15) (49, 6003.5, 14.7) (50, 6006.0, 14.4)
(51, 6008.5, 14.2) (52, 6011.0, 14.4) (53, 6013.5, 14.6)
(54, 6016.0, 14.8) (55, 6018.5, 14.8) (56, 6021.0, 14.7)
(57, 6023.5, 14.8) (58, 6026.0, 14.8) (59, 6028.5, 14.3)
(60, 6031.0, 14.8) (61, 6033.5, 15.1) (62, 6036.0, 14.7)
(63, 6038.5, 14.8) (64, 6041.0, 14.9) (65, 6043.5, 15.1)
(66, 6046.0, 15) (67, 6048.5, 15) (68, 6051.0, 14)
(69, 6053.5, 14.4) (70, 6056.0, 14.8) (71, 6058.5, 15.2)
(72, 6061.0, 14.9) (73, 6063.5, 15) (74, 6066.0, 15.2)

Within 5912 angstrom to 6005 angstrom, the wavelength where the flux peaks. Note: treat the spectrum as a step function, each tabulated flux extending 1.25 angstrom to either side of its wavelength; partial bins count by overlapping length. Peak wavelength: 5948.5 angstrom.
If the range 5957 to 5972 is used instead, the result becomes 5958.5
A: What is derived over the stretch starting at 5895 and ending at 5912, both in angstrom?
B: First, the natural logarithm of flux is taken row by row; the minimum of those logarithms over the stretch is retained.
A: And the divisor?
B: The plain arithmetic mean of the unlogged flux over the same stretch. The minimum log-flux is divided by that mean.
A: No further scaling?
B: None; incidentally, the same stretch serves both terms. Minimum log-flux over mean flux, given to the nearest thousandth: 0.173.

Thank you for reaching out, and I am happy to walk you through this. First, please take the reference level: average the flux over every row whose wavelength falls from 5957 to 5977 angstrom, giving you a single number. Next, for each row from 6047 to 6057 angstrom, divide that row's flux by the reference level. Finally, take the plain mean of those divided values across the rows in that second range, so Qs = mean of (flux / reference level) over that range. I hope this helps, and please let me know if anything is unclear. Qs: 1.00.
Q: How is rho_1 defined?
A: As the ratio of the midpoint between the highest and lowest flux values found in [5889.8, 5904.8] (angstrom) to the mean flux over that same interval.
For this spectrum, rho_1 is 1.00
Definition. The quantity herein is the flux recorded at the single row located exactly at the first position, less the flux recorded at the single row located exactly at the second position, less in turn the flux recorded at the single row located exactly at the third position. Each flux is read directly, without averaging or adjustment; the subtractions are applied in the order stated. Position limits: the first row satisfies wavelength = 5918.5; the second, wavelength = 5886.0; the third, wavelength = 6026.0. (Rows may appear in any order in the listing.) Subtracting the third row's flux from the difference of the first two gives -14.6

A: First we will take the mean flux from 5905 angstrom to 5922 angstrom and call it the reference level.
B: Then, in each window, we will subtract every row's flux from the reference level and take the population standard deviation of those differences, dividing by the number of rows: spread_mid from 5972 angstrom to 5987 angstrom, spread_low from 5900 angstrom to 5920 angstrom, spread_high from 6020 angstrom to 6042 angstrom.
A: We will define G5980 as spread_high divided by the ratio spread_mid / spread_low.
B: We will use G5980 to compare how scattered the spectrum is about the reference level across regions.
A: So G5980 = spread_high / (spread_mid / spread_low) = 0.2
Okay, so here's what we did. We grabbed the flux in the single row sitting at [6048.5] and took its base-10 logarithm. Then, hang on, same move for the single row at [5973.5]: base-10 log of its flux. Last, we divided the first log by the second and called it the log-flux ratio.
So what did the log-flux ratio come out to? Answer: 1.01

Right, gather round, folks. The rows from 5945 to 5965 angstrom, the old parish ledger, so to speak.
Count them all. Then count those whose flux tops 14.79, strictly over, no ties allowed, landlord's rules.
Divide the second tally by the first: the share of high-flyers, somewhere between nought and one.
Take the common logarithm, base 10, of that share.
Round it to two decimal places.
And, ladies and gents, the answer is -0.12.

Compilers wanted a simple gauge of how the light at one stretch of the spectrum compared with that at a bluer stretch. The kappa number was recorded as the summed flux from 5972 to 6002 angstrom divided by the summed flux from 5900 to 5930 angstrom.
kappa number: 0.99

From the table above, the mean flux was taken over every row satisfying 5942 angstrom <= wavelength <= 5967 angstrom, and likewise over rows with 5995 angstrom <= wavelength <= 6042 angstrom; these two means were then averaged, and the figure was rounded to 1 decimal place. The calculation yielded 14.8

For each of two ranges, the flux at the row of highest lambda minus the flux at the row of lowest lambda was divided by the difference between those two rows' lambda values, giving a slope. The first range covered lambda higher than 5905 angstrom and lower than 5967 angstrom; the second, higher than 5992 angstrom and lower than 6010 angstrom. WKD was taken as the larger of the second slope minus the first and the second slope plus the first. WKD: -0.03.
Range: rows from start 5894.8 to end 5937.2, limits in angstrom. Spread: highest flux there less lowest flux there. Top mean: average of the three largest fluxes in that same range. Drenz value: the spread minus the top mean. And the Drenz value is -12.4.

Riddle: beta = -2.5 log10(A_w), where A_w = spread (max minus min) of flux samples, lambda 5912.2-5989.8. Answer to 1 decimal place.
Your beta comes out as -0.6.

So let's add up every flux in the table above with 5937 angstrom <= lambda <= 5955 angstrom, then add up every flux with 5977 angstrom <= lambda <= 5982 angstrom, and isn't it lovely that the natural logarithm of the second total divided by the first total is -1.3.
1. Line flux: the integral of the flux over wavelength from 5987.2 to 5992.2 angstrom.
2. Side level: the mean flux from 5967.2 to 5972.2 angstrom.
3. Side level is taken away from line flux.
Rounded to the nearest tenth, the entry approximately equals 56.8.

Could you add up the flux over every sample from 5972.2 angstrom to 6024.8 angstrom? 308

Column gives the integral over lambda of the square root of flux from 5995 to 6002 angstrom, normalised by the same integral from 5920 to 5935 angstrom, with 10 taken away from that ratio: -9.5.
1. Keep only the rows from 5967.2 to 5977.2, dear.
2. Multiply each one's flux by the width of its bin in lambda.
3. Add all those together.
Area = 147.0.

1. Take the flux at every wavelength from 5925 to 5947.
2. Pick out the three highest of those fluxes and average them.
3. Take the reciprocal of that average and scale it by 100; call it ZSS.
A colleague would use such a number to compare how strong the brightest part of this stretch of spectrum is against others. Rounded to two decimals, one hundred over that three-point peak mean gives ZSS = 6.59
